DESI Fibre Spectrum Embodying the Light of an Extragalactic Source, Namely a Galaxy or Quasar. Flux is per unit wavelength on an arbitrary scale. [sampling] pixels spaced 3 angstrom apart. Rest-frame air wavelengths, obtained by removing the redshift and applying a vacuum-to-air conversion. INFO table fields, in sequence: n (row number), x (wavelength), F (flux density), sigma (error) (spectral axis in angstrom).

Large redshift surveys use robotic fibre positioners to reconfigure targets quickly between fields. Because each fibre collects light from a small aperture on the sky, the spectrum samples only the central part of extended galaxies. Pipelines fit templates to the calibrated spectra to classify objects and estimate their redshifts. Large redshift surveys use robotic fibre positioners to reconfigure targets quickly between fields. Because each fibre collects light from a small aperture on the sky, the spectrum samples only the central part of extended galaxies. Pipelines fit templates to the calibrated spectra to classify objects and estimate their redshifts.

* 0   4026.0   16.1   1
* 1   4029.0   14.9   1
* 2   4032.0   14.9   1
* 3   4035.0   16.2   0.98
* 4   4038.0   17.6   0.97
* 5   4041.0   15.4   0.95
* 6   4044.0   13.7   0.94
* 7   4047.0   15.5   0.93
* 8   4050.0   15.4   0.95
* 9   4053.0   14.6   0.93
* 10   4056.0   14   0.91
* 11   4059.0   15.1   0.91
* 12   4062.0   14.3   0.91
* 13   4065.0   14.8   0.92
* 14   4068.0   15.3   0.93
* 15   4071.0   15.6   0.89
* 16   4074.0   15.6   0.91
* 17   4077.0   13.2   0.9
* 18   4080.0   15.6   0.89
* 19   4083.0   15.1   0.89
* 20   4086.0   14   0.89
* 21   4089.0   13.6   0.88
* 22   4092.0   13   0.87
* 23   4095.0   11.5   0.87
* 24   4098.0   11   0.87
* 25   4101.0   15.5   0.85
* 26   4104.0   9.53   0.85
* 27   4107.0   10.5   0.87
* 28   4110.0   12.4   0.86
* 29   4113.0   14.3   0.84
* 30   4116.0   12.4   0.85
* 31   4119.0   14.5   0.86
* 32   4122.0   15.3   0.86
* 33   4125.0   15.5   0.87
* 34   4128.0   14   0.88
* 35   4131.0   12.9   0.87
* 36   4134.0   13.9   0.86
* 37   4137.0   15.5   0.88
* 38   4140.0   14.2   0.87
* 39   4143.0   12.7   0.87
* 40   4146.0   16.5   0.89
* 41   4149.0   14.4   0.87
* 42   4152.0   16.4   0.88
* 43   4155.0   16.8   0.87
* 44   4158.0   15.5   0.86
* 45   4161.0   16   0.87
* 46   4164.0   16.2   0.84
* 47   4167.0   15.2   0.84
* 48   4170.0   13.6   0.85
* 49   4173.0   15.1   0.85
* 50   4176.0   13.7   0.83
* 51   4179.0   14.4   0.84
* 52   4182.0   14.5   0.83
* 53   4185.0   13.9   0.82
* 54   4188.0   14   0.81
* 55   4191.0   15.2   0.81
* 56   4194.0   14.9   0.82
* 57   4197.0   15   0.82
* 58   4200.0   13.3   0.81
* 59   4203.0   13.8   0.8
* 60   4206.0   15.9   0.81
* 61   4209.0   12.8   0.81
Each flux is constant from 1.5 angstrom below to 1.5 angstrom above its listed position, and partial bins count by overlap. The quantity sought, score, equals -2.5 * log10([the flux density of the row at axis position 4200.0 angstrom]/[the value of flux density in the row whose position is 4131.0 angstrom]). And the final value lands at -0.03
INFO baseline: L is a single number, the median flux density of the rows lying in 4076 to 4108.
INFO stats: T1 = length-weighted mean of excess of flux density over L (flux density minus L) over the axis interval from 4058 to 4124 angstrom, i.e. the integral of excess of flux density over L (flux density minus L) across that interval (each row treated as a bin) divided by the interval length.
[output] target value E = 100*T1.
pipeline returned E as 54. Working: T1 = 0.5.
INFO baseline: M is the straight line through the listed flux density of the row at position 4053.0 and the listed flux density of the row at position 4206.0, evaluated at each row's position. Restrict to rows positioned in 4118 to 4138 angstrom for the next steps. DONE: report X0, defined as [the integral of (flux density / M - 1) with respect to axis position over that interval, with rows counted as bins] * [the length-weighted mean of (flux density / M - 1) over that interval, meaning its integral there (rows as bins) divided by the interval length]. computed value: 0.05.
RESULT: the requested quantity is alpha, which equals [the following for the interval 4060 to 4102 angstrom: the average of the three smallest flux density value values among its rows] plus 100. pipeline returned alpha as 112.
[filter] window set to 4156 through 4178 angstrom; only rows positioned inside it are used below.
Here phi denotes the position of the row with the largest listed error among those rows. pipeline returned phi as 4161.0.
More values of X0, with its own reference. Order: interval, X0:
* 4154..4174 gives 0.00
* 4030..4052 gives 0.10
